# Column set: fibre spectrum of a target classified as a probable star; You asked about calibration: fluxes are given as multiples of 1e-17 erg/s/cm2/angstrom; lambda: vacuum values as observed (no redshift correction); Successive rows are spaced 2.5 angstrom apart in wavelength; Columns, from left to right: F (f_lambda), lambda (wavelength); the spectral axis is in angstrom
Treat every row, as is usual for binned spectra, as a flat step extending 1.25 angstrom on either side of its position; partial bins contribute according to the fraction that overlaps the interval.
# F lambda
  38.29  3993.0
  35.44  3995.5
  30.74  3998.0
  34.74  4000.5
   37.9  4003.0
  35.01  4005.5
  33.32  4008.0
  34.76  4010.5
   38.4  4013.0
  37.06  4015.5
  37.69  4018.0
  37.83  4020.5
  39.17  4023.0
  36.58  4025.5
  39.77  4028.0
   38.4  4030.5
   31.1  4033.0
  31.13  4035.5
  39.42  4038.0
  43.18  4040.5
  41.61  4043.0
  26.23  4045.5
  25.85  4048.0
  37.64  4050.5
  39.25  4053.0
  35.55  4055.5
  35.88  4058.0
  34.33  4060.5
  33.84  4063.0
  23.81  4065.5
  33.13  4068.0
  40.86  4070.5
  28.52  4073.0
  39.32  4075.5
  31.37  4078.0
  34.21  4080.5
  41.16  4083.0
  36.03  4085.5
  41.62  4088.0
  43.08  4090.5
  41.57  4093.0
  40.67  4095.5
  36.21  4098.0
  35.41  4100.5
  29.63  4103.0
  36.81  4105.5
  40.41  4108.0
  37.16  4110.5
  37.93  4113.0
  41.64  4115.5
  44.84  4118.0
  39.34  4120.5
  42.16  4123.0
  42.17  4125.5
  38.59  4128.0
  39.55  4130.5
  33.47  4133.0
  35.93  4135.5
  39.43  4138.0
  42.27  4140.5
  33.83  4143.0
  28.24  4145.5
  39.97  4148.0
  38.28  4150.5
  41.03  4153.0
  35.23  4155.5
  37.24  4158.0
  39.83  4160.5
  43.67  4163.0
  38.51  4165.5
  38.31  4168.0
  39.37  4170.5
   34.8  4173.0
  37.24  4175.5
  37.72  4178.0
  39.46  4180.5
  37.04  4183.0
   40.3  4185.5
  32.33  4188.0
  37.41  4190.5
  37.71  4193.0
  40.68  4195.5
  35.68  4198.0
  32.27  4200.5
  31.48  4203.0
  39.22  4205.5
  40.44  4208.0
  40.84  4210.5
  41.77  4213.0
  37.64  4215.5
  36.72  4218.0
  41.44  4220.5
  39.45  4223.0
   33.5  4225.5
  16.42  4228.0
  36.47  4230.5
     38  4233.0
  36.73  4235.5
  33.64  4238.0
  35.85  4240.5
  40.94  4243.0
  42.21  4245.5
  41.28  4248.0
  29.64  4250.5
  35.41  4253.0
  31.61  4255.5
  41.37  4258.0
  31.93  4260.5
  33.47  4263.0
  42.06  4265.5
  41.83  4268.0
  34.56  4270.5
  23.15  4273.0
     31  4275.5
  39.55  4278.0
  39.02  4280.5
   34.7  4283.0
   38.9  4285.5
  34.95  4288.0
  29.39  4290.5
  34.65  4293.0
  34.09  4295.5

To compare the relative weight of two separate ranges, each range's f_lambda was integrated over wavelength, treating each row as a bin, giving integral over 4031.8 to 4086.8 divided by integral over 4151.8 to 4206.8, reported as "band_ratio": 0.92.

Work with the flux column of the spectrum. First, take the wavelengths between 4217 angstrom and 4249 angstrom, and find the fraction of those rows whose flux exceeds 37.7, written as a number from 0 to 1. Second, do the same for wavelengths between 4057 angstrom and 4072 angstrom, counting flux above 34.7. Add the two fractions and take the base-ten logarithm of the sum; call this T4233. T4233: -0.100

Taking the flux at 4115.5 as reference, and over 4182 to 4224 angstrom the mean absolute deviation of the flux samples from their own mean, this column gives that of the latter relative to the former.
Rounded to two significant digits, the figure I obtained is 0.062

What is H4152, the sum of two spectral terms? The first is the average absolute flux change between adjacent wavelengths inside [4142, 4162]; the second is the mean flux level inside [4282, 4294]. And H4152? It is 39.1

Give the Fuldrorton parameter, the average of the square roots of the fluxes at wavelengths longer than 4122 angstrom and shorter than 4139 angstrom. 6.22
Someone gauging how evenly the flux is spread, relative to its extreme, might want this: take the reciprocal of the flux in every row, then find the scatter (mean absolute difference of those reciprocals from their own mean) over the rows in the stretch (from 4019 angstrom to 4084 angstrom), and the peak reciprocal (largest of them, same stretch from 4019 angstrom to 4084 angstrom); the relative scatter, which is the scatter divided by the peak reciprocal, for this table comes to 0.090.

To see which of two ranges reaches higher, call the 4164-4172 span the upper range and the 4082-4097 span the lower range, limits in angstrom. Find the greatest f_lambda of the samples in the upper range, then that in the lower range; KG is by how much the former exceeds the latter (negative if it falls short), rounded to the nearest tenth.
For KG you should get -3.7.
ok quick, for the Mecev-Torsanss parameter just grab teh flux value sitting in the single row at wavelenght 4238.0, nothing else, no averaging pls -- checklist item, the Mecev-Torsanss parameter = 33.64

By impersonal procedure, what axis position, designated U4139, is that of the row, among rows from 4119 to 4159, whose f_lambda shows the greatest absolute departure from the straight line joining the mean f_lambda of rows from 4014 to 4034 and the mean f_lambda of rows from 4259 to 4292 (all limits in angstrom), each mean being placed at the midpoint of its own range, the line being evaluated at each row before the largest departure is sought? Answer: 4145.5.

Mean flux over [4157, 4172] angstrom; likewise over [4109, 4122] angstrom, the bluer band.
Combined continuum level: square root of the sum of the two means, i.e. 8.93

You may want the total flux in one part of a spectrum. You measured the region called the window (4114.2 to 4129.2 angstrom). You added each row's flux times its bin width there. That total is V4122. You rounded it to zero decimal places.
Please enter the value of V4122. 622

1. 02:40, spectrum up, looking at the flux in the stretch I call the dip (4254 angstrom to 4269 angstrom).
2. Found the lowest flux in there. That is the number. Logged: 31.61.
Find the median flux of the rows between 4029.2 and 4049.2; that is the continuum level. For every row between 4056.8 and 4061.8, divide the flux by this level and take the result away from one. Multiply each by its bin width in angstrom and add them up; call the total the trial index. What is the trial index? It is -0.05 angstrom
